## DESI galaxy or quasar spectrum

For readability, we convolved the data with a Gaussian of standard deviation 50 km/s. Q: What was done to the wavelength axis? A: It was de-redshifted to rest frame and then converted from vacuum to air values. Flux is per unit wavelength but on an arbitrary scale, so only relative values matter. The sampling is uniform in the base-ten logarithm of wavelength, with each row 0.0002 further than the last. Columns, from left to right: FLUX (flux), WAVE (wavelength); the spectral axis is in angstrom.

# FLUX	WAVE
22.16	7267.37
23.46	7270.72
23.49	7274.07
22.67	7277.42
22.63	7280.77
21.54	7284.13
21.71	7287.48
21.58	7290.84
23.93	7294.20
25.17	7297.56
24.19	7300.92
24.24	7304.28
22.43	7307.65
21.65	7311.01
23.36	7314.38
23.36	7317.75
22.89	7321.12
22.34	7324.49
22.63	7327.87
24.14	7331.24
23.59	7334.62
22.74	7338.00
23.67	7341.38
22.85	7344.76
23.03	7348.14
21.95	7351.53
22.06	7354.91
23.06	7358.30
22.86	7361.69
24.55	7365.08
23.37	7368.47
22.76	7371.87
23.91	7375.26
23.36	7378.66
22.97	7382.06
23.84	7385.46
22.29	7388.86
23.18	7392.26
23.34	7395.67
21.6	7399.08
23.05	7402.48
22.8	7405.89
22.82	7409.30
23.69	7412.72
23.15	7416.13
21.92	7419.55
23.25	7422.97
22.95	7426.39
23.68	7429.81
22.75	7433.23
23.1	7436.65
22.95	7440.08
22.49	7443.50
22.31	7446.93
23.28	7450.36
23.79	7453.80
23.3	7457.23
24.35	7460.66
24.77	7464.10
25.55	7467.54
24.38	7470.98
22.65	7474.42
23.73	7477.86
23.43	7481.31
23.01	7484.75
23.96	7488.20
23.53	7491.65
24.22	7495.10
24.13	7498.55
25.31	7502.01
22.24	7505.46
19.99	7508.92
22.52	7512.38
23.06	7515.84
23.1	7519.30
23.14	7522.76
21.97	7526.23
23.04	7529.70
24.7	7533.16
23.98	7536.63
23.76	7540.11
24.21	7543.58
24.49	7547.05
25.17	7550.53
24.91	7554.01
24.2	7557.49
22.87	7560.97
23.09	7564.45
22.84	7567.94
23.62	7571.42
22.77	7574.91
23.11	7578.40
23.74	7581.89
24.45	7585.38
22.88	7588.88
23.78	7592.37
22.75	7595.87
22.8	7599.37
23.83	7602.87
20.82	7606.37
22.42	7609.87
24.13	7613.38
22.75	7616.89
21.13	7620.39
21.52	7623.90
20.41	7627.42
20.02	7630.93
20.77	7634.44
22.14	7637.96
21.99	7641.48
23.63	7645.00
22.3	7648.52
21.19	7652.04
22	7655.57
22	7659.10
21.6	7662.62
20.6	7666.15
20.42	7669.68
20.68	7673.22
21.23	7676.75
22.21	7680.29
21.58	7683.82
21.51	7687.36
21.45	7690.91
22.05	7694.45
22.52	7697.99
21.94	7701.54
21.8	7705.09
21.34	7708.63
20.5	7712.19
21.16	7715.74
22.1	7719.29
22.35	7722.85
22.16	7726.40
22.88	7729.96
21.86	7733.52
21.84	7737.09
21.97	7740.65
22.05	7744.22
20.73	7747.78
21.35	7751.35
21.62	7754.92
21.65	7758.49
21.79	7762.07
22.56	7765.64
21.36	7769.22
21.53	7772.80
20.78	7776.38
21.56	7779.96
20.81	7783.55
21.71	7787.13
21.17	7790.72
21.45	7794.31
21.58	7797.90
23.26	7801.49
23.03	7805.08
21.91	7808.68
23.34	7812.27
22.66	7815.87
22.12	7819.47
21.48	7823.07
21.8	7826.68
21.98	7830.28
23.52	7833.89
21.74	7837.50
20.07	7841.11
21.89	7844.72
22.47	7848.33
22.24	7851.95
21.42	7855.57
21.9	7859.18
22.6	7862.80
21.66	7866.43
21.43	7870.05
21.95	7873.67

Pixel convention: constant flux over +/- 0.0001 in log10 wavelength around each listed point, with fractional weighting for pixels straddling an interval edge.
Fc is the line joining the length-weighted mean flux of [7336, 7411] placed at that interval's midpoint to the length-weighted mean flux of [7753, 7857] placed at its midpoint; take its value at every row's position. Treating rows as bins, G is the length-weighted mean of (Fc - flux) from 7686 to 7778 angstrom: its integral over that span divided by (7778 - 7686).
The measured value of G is 0.3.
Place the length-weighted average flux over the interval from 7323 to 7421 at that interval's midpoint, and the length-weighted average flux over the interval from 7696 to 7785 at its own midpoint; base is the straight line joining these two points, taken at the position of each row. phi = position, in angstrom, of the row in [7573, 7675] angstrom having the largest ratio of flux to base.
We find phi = 7585.38 angstrom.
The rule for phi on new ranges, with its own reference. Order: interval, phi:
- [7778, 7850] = 7833.89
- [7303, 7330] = 7304.28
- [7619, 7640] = 7637.96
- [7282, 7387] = 7297.56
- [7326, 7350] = 7331.24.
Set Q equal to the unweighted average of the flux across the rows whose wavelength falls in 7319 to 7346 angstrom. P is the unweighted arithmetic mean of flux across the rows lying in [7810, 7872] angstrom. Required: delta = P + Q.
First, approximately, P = 22.0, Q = 23.1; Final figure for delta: 45.1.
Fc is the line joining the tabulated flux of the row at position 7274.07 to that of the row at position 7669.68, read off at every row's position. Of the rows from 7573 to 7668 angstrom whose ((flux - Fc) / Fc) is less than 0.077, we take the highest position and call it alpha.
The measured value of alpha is 7666.15 angstrom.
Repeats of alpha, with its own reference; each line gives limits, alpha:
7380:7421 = 7419.55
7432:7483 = 7481.31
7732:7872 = 7841.11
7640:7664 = 7662.62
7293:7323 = 7321.12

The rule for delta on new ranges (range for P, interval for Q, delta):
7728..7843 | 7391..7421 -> 44.7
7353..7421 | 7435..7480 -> 46.6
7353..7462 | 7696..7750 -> 44.9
